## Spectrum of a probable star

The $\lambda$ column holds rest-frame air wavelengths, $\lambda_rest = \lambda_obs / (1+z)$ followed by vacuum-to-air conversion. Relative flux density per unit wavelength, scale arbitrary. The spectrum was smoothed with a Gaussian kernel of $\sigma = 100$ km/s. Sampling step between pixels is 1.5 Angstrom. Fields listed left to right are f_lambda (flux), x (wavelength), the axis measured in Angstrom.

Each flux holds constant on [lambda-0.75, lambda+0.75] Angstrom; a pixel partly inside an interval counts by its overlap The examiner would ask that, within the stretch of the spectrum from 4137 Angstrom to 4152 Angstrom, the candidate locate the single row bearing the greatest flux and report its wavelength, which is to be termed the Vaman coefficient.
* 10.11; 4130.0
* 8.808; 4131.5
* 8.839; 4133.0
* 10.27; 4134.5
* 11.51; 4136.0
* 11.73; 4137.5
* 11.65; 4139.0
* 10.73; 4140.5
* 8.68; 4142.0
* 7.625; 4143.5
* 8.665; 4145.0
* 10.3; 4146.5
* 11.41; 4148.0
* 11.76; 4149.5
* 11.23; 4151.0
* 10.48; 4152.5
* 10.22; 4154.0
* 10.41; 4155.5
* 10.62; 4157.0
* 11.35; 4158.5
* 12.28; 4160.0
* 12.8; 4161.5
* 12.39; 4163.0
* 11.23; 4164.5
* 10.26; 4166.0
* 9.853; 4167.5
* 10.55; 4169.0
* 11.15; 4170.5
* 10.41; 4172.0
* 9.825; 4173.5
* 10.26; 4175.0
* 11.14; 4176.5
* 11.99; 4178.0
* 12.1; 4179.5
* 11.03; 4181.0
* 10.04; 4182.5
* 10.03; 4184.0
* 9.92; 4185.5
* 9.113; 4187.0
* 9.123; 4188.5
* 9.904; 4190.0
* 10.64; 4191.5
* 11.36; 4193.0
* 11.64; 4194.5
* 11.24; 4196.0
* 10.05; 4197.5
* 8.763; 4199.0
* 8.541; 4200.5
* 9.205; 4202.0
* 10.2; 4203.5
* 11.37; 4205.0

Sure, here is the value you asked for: 4149.5 Angstrom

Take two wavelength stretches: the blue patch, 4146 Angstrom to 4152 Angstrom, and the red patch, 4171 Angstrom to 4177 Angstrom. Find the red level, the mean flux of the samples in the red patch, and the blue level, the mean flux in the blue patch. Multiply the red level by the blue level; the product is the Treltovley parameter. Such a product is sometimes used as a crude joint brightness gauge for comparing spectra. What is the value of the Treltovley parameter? 116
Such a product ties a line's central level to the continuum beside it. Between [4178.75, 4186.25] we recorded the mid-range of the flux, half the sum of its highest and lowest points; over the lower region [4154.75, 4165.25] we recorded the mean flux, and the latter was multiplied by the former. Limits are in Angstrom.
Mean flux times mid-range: 128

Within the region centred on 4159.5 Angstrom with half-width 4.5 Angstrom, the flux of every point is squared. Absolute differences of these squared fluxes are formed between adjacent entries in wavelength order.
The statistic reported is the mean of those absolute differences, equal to 13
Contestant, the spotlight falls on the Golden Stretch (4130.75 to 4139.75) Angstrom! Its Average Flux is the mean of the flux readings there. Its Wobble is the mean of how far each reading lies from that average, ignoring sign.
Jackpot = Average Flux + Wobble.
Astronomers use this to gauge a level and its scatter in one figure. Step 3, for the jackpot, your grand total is 11.6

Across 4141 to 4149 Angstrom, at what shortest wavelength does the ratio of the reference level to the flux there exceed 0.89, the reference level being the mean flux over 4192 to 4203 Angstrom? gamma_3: 4142.0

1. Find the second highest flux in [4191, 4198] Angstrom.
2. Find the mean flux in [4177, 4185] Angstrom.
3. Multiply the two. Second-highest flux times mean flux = 125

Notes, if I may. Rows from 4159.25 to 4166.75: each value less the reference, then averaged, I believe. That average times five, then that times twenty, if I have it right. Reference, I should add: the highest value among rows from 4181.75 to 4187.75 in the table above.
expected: 175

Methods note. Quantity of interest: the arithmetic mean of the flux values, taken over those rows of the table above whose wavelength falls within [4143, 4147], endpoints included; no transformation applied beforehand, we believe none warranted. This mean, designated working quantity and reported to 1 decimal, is 8.9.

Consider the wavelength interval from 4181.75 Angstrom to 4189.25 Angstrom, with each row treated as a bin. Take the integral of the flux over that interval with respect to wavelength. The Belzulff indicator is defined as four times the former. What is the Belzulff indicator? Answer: 289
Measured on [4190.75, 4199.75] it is 382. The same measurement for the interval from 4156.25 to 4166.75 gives 486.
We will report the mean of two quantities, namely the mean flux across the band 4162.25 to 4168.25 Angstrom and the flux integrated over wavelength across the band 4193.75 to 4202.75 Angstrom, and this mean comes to 50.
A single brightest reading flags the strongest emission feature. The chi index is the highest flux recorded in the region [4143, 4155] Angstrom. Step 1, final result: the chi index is 11.76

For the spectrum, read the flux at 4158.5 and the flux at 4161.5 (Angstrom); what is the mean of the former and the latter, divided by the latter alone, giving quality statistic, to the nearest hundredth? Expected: 0.94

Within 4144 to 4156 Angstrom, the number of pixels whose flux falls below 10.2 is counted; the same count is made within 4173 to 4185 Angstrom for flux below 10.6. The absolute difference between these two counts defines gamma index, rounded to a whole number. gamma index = 3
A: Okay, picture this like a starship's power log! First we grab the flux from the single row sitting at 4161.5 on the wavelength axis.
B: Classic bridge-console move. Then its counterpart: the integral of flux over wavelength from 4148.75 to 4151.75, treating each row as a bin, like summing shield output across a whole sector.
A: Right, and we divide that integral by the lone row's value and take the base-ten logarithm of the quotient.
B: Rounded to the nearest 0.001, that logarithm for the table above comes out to 0.430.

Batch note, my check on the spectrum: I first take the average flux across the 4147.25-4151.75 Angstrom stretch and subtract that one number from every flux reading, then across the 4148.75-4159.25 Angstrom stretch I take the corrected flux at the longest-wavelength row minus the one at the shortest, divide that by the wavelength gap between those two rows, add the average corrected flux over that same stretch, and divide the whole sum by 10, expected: -0.065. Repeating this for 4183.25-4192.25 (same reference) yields -0.160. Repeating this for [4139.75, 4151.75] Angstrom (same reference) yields -0.137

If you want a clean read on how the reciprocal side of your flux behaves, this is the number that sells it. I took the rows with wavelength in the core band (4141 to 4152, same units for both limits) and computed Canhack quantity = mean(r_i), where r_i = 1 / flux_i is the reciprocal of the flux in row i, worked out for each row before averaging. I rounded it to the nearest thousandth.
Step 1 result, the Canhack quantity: 0.103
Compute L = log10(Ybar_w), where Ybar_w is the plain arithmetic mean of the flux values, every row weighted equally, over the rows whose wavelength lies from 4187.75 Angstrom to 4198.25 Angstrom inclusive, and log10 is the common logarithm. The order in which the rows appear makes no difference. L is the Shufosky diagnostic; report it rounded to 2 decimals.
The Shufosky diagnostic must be 1.02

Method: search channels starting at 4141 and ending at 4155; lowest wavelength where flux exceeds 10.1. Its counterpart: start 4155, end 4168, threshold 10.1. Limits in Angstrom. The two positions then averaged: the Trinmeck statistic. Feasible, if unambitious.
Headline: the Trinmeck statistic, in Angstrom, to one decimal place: 4151.0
